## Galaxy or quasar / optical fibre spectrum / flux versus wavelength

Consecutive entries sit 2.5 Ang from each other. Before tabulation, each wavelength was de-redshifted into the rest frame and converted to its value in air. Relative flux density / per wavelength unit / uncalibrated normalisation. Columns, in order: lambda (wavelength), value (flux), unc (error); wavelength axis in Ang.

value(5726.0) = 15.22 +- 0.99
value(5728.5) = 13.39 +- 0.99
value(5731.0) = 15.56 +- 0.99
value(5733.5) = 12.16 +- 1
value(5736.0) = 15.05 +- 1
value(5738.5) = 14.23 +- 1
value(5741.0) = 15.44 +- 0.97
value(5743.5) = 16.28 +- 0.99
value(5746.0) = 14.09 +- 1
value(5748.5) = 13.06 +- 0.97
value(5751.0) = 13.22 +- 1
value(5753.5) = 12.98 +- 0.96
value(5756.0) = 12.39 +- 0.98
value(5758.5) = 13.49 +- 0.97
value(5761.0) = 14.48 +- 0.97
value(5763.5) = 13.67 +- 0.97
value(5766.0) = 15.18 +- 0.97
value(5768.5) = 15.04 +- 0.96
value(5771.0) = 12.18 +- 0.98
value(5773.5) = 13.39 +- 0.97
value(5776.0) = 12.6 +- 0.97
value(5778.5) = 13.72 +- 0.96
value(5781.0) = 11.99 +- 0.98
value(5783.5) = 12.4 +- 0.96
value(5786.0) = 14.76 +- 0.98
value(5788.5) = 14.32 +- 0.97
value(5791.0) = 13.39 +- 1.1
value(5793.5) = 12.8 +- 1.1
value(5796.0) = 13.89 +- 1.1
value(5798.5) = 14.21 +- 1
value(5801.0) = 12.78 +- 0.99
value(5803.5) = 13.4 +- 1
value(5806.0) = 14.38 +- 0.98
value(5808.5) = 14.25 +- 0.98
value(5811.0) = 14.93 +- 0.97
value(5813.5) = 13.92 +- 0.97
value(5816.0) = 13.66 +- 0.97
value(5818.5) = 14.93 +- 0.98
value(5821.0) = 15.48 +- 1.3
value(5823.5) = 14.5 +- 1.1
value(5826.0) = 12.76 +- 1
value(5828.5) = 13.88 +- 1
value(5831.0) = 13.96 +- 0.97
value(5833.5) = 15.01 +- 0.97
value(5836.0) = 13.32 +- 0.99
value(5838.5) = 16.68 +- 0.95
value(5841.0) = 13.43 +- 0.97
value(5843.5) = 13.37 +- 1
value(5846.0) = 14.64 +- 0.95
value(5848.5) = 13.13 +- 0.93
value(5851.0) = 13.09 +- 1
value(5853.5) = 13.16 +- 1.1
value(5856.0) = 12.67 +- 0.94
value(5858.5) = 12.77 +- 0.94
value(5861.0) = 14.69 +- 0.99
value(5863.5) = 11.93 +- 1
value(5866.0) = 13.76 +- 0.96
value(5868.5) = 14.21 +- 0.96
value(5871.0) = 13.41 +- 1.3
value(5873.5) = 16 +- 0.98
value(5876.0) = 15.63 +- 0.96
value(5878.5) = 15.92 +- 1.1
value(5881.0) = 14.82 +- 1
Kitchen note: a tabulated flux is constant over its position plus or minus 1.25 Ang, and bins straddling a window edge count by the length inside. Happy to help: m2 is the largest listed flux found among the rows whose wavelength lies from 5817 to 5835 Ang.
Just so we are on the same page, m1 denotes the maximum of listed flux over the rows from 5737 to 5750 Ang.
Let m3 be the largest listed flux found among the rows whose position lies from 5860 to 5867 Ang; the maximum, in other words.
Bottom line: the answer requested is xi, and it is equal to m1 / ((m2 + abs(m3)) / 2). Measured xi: 1.08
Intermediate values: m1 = 16.28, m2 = 15.48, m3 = 14.69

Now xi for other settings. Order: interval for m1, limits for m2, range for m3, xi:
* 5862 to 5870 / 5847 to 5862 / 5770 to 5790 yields 0.97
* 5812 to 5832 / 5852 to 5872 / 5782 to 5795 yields 1.05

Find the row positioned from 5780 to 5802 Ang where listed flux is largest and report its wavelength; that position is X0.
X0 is 5786.0 Ang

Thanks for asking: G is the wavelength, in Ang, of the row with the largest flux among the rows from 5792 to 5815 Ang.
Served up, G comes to 5811.0 Ang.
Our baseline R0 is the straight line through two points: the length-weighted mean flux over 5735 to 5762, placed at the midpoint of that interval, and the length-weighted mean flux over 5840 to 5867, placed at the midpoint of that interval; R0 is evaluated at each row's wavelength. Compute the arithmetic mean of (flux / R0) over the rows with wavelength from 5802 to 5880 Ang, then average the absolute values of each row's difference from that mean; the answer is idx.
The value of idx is 0.0674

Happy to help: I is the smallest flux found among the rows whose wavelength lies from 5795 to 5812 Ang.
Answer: 12.78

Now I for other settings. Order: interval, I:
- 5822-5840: 12.76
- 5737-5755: 12.98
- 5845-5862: 12.67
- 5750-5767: 12.39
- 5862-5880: 11.93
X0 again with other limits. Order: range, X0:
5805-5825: 5821.0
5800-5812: 5811.0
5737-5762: 5743.5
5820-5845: 5838.5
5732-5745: 5743.5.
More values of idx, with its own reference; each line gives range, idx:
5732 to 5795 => 0.0668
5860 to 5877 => 0.0791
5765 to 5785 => 0.0720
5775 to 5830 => 0.0578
